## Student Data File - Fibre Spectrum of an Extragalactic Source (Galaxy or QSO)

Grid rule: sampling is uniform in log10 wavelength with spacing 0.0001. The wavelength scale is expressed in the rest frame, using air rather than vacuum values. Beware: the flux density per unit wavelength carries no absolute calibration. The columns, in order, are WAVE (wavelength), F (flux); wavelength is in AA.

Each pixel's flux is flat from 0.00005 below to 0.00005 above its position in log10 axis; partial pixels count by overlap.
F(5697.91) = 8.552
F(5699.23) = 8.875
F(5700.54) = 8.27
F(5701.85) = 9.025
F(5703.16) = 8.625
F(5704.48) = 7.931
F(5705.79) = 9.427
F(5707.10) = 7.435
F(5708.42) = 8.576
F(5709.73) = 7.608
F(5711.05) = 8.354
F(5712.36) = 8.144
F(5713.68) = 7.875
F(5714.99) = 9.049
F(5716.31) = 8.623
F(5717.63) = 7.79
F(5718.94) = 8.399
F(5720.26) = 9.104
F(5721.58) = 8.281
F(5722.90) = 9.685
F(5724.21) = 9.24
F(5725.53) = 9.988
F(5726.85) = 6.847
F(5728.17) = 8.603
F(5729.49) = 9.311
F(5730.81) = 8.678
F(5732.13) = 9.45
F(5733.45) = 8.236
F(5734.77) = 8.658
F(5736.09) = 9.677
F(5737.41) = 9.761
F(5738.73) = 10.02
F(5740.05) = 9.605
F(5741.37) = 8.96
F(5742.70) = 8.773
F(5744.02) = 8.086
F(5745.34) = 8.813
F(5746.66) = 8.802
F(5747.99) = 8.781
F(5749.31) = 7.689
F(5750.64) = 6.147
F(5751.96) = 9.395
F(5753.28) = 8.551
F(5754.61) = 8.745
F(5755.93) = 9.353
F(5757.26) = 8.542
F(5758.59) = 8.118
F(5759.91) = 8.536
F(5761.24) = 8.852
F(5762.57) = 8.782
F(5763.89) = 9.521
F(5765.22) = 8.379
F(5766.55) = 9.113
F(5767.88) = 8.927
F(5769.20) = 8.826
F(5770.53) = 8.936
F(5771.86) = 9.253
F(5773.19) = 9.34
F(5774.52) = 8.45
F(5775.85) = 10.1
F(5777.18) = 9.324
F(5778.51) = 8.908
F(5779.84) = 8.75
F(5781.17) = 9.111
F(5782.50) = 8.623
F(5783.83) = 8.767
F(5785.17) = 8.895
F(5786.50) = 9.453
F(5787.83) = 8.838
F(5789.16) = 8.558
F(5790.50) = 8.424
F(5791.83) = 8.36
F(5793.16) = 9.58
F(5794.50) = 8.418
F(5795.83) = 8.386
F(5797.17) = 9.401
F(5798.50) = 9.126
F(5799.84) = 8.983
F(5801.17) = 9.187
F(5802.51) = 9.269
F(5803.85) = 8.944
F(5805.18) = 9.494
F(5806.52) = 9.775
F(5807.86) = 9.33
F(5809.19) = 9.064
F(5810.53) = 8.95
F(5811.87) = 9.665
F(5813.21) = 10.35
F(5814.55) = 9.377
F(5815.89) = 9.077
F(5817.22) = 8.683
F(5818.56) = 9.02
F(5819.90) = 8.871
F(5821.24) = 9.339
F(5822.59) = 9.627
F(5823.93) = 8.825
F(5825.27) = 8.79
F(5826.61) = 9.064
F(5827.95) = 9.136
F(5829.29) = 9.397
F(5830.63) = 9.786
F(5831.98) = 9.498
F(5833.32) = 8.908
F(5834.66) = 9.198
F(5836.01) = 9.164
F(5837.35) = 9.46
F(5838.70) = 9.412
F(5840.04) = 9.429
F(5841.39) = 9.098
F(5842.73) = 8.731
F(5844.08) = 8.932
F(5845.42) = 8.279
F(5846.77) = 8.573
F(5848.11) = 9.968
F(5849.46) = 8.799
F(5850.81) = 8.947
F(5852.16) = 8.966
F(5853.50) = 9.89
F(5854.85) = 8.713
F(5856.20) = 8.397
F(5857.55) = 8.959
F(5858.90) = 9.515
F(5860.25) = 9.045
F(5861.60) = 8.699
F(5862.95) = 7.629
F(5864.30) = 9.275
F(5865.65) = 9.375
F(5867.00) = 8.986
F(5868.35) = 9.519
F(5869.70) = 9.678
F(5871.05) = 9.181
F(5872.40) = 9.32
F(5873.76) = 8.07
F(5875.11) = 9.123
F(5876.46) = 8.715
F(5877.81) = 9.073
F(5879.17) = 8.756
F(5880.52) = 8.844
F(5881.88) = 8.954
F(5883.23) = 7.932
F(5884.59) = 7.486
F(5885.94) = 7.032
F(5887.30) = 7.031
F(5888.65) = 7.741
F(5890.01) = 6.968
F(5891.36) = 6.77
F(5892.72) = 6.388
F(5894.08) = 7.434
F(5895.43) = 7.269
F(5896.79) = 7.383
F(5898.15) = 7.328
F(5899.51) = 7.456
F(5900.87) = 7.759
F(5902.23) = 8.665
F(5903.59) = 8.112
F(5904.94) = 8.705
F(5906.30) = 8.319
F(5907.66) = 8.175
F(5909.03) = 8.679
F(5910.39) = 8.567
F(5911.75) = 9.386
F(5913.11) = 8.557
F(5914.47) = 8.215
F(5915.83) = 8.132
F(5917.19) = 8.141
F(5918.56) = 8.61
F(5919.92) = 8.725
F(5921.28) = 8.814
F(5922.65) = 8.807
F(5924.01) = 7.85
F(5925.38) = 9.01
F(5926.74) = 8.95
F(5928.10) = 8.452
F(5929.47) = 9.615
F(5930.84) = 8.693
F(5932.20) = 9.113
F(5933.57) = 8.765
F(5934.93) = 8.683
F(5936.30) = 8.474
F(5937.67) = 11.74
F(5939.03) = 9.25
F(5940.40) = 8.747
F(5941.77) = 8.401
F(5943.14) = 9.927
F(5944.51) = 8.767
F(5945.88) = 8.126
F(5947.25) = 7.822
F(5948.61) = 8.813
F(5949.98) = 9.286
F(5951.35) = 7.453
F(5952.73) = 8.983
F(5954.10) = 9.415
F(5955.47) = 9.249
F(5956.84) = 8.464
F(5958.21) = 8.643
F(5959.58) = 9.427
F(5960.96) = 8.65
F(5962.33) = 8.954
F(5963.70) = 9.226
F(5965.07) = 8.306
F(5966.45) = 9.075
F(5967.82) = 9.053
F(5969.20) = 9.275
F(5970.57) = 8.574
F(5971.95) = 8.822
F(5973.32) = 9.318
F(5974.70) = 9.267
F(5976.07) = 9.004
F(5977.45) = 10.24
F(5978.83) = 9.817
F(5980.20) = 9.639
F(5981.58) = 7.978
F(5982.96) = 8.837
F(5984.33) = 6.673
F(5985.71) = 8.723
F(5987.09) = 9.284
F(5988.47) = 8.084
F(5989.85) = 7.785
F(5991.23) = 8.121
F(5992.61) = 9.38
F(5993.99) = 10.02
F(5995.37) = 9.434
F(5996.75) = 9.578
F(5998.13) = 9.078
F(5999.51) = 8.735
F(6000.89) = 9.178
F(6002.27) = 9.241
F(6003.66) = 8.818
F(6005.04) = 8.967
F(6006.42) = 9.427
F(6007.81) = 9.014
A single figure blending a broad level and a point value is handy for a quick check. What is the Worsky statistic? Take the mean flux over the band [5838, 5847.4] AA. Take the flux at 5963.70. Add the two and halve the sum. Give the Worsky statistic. 9.07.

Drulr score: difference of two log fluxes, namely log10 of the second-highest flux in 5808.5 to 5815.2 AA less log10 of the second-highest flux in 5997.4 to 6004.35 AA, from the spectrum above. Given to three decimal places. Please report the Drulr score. 0.022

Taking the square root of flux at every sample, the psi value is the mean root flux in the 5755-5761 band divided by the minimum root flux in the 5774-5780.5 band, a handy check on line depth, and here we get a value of 1.01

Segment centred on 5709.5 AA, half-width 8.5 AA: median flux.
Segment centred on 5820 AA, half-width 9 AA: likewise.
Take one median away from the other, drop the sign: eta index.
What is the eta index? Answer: 0.72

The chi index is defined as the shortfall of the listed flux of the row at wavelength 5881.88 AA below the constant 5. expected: -4.0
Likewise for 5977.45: -5.2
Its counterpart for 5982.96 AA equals -3.8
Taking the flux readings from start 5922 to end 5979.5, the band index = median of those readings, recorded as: 8.95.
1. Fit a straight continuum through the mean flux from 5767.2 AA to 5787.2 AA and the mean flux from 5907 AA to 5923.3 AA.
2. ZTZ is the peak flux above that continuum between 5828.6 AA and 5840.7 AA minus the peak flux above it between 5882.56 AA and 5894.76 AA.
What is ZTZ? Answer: 1.7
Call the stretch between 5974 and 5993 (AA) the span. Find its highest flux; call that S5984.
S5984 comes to 10.24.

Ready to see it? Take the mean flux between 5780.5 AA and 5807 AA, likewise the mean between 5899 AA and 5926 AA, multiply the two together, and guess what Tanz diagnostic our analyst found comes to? 75.7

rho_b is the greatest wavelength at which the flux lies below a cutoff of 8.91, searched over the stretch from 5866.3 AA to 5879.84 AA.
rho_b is 5879.17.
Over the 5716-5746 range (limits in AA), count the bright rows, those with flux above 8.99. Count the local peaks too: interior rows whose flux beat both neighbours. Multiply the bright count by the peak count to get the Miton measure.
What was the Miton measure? 60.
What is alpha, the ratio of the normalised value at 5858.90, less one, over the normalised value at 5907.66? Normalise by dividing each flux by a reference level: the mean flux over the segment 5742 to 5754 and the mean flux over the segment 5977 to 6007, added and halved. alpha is 0.11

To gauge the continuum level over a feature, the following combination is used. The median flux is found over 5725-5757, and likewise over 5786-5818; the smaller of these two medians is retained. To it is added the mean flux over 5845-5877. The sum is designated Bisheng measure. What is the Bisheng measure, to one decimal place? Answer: 17.8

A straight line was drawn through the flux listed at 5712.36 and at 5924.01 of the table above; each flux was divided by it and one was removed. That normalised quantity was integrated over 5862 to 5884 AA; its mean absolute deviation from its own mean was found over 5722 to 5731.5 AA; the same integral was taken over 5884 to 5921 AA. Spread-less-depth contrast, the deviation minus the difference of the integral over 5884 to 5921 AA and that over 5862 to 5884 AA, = 2.7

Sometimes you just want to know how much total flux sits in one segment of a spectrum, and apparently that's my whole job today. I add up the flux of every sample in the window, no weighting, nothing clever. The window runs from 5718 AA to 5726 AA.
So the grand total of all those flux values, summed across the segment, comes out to 55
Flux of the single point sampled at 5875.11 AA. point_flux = 9.123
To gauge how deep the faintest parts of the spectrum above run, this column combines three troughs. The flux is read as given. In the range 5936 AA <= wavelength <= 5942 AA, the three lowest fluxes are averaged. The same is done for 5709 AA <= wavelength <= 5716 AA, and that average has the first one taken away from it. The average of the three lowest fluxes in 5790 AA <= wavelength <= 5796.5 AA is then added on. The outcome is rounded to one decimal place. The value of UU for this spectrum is 7.7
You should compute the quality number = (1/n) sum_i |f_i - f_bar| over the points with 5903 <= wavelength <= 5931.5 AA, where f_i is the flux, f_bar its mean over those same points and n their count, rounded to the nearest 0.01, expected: 0.33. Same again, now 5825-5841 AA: 0.23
